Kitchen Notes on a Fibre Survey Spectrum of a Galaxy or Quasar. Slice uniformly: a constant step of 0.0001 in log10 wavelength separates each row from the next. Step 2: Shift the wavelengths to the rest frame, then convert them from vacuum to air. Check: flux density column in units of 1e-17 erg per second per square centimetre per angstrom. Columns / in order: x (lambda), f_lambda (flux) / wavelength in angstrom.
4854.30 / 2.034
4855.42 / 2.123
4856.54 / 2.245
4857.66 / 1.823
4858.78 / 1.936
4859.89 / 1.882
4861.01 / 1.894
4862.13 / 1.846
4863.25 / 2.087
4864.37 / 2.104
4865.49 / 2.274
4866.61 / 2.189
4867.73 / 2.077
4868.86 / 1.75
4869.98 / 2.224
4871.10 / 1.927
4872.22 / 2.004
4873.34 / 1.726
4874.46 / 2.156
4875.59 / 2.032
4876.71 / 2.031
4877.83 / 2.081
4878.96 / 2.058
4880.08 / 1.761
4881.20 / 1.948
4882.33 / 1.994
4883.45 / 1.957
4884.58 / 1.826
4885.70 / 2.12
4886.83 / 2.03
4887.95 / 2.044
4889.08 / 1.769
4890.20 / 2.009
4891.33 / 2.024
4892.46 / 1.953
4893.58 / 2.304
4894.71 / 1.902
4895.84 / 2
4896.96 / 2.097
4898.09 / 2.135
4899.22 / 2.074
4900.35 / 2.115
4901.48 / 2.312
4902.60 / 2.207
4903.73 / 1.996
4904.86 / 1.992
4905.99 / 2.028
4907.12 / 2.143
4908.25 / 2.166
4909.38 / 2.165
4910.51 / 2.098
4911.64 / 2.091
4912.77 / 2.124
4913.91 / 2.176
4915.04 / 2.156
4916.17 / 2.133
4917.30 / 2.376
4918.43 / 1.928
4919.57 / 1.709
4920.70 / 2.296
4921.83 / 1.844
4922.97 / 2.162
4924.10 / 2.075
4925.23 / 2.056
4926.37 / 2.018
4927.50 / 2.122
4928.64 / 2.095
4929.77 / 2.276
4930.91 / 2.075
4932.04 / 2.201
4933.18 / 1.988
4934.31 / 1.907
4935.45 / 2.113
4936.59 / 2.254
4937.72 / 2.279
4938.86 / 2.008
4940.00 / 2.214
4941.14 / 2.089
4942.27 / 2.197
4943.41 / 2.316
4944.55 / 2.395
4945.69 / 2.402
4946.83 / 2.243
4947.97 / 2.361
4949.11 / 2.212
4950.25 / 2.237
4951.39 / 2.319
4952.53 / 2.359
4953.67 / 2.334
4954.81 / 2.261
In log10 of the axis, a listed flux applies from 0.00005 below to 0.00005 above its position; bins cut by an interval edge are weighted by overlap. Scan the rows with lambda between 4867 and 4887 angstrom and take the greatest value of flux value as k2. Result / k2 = 2.224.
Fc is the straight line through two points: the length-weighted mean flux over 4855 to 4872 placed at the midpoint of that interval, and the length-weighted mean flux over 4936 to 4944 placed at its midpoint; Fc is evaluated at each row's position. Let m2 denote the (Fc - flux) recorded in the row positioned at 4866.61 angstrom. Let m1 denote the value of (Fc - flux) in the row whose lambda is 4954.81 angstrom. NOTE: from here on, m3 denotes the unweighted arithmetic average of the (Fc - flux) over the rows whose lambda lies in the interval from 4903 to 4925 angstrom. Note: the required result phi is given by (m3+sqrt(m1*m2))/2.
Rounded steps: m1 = -0.03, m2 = -0.16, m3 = 0.05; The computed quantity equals 0.061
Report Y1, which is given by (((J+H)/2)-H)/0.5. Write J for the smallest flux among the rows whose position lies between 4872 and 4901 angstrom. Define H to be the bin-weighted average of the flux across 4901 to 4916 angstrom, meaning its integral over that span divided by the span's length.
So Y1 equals -0.40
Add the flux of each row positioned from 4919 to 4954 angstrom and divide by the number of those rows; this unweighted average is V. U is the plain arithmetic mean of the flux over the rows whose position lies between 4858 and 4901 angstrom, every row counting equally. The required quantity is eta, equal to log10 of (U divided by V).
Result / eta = -0.033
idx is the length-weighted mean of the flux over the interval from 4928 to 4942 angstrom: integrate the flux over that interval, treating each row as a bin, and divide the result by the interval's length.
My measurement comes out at 2.127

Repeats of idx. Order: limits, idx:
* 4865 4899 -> 2.013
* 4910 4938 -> 2.100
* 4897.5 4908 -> 2.113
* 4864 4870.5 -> 2.100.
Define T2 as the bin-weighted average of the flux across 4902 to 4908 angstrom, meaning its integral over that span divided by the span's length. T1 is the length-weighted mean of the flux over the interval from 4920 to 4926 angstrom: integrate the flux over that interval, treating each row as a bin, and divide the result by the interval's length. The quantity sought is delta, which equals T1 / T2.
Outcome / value 1.00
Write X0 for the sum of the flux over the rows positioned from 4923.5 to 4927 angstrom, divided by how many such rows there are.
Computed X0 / 2.05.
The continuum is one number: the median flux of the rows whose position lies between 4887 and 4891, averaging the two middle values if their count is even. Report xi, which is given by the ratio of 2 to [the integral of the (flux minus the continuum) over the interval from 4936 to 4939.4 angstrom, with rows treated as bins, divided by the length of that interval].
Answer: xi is 12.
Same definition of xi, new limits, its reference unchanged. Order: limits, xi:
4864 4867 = 11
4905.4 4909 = 19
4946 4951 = 8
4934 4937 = 22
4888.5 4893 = -29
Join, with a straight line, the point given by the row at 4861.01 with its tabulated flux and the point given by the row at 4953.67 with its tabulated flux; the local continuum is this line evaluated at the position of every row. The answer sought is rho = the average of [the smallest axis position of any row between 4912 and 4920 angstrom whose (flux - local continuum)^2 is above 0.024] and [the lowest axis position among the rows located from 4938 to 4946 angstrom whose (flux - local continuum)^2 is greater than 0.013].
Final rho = 4928.1 angstrom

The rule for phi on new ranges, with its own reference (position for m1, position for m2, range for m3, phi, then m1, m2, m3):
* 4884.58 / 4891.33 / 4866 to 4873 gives 0.066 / 0.24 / 0.06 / 0.01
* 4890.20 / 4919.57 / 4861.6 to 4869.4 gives 0.081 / 0.07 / 0.44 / -0.02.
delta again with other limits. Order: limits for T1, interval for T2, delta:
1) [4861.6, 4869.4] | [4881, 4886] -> 1.04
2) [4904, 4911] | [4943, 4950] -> 0.90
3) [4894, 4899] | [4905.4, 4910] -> 0.96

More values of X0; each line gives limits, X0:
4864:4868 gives 2.16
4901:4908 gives 2.11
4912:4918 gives 2.19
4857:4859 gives 1.88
